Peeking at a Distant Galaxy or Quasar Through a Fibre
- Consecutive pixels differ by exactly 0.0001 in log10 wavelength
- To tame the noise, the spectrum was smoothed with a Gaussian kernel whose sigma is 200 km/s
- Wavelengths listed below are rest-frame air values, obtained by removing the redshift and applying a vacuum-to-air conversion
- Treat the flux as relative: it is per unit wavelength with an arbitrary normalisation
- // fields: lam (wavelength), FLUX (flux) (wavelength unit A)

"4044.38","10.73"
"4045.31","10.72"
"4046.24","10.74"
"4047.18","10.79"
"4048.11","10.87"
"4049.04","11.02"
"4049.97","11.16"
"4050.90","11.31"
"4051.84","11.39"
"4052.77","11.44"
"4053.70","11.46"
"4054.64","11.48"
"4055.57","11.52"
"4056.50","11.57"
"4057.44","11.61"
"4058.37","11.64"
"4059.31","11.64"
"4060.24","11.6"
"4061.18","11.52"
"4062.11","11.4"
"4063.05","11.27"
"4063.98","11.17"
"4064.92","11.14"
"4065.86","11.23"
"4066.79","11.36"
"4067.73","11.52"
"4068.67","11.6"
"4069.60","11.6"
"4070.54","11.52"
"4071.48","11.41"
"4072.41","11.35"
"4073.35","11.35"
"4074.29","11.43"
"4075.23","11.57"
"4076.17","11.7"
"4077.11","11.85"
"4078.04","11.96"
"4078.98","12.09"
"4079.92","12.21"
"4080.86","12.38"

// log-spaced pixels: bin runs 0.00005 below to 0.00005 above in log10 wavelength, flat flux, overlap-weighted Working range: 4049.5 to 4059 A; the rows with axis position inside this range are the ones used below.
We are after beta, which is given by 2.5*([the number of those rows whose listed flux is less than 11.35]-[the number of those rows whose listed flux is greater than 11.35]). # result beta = -15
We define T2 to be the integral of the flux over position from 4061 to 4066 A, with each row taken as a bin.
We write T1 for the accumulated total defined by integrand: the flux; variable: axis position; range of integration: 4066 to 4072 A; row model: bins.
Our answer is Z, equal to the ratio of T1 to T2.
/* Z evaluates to 1.22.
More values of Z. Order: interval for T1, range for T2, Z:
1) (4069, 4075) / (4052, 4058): 0.99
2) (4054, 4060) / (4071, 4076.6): 1.08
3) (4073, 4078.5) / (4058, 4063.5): 1.01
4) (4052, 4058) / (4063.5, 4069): 1.11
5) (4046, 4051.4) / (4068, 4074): 0.86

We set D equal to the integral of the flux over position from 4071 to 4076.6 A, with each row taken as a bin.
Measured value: 64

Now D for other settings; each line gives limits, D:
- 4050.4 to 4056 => 64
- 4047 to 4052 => 55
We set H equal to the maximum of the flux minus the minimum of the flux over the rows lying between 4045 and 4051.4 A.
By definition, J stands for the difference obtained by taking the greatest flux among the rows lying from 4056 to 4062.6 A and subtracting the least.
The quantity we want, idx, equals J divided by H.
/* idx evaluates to 0.4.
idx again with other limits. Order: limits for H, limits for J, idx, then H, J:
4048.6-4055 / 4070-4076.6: 0.8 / 0.46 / 0.35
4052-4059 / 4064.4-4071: 2.3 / 0.20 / 0.46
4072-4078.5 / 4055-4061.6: 0.2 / 0.61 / 0.12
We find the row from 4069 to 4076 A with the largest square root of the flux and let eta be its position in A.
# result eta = 4069.60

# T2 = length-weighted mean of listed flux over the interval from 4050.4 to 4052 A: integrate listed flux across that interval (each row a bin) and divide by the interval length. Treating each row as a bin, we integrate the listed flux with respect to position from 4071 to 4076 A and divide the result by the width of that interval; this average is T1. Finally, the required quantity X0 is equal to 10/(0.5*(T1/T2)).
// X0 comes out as 19.8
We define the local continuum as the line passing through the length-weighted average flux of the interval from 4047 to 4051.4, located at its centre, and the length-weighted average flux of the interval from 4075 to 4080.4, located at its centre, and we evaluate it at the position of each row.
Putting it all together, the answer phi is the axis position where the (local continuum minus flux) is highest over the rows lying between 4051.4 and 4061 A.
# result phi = 4060.24 A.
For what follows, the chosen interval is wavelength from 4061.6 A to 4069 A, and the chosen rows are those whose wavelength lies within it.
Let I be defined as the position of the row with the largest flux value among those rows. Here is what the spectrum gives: 4068.67 A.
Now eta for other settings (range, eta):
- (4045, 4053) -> 4052.77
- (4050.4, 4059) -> 4058.37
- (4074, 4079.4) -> 4078.98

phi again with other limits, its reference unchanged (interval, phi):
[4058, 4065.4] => 4064.92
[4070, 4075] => 4073.35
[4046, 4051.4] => 4046.24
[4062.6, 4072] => 4064.92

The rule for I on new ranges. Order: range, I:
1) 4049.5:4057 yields 4056.50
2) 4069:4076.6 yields 4076.17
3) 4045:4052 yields 4051.84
